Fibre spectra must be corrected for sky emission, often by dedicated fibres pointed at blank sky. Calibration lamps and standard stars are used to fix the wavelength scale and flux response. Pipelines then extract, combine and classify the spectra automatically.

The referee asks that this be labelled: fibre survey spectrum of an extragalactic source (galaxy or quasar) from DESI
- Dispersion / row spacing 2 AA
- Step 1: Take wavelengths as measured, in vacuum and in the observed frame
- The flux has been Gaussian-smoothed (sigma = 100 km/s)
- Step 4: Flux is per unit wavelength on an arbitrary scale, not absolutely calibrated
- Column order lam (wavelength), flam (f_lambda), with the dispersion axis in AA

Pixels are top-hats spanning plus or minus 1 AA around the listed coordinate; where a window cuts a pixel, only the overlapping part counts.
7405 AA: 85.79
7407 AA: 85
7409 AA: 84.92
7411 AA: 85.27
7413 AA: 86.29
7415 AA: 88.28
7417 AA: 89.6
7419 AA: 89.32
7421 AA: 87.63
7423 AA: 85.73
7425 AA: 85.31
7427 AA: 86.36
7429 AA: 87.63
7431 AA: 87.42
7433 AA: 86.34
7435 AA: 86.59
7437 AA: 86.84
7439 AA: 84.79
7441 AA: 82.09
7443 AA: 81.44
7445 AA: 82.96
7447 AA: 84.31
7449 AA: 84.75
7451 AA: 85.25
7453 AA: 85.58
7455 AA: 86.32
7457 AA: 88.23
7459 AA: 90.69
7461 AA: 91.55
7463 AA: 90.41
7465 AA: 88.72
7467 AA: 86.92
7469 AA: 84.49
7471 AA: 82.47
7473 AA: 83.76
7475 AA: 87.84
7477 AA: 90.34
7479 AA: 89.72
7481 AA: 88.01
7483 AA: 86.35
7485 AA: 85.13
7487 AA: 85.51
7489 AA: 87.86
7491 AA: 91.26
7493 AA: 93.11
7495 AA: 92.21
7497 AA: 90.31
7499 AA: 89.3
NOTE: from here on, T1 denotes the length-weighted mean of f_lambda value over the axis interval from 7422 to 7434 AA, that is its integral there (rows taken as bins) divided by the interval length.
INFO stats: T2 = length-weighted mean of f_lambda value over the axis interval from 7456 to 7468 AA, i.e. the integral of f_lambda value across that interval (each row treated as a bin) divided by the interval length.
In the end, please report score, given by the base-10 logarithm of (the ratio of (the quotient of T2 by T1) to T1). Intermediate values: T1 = 86.5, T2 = 89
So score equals -1.92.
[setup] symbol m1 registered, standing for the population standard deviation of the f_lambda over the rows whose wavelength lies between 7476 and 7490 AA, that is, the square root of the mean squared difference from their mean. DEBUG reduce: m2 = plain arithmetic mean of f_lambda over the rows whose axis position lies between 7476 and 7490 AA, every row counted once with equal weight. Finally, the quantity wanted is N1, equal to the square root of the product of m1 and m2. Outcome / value 12.8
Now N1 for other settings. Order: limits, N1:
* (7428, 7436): 6.9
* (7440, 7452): 10.8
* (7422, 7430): 8.7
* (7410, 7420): 12.2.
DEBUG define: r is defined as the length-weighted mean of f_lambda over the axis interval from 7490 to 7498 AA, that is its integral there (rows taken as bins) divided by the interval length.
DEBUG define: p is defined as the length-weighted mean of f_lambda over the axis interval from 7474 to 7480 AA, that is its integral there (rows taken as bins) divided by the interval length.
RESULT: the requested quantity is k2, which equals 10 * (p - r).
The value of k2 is -24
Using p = 89.3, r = 91.7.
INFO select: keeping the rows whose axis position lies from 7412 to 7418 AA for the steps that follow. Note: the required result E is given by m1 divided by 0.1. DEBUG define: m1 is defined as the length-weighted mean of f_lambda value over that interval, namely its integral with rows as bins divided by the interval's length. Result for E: 881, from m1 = 88.1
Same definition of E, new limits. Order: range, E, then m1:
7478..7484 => 880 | 88.0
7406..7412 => 851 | 85.1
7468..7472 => 835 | 83.5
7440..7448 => 827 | 82.7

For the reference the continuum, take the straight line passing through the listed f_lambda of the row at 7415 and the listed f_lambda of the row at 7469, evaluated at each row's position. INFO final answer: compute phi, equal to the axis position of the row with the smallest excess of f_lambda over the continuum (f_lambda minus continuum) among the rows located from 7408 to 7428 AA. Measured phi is 7409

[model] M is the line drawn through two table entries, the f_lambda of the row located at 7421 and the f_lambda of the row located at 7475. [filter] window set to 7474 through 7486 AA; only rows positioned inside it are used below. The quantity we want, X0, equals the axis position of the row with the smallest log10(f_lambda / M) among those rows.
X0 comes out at 7485 AA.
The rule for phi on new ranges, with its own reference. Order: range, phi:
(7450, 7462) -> 7451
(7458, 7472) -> 7471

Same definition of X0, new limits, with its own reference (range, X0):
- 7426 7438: 7433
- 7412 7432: 7425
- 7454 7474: 7471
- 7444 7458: 7445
